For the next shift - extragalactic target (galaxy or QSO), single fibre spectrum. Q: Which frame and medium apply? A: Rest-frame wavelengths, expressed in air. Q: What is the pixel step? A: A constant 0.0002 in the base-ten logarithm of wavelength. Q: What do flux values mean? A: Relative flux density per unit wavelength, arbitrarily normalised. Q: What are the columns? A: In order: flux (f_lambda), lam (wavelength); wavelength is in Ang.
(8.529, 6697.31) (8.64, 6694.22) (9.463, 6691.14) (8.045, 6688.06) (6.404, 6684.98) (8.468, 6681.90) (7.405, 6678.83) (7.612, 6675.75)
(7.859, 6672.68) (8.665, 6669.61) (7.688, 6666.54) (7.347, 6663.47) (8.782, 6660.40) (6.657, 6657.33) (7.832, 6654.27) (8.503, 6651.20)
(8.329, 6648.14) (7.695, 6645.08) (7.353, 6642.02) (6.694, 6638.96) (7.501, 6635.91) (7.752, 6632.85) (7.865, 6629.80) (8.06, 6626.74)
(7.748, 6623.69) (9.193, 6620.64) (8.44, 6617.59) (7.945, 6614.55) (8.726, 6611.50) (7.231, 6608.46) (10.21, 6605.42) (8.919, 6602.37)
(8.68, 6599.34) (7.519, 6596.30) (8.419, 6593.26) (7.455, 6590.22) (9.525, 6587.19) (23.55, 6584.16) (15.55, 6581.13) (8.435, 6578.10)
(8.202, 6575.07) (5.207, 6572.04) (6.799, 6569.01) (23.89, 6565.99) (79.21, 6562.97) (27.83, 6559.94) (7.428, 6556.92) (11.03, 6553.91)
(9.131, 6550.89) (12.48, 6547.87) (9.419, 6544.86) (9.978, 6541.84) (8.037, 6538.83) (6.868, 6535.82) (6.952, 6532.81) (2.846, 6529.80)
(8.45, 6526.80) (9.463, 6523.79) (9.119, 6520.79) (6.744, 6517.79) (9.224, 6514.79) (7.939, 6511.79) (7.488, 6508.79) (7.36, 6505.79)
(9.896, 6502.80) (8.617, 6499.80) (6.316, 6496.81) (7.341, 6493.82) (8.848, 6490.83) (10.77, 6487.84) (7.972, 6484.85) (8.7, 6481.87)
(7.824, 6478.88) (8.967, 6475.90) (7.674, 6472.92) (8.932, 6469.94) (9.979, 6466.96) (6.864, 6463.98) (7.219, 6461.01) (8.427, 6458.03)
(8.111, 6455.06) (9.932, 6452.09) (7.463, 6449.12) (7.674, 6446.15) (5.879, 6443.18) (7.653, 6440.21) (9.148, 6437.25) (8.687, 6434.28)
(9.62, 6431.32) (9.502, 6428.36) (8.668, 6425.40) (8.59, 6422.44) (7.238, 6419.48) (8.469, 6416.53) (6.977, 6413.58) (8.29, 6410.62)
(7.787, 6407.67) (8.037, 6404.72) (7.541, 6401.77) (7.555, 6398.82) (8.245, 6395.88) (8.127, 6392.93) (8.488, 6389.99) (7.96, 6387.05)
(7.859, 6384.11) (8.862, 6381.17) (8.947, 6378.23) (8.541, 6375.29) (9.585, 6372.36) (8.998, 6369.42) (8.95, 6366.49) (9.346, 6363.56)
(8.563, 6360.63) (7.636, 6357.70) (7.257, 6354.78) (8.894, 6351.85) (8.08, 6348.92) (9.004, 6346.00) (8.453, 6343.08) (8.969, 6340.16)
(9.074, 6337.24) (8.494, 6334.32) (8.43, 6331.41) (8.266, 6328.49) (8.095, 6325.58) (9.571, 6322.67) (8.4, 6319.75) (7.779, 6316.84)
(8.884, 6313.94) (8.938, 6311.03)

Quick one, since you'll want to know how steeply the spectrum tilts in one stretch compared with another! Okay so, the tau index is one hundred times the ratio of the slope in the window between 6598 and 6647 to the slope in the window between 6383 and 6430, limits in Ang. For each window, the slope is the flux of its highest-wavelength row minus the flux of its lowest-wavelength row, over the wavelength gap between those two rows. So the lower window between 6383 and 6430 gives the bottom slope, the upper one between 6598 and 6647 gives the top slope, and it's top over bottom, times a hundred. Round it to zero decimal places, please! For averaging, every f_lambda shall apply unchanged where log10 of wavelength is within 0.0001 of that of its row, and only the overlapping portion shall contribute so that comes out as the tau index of -58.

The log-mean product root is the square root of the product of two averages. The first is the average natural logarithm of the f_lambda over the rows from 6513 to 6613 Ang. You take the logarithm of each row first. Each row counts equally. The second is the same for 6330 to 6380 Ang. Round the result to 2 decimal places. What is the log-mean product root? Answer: 2.22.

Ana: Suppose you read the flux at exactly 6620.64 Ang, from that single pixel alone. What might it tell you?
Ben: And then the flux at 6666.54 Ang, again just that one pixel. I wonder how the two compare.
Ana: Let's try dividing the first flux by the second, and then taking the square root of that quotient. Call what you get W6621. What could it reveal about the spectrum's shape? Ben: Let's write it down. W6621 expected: 1.09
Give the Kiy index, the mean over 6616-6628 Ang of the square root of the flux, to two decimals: 2.89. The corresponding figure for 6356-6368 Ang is 2.93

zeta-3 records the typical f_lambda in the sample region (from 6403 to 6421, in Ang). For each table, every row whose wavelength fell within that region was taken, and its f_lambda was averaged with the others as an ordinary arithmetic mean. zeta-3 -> 7.8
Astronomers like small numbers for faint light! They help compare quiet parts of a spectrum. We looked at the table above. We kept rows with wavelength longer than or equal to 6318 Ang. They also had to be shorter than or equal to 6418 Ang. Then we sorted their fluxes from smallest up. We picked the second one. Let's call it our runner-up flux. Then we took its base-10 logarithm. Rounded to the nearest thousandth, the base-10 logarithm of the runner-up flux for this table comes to 0.861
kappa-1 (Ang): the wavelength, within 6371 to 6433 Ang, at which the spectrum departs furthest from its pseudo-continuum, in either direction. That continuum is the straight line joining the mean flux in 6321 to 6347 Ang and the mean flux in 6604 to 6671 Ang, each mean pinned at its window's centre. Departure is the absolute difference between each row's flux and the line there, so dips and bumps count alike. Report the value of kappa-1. 6413.58 Ang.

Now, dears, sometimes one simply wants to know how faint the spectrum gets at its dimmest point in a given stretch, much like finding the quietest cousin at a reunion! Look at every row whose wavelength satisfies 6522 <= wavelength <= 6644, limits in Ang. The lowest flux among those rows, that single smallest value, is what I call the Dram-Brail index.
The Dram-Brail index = 2.846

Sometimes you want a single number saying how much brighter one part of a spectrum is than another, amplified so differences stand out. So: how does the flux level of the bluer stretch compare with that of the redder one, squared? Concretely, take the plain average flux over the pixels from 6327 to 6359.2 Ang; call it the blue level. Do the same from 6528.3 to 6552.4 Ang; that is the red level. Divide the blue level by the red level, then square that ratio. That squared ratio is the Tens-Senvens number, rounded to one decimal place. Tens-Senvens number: 1.0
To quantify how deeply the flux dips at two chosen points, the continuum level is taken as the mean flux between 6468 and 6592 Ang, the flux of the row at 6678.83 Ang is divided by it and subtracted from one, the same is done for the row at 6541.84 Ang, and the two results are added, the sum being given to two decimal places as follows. 0.48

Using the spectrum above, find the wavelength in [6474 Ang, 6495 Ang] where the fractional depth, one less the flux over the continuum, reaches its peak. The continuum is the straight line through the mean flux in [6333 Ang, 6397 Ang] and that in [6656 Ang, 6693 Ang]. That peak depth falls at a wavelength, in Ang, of 6493.82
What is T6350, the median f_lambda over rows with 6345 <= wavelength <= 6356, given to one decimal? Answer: 8.5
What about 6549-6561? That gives 10.1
